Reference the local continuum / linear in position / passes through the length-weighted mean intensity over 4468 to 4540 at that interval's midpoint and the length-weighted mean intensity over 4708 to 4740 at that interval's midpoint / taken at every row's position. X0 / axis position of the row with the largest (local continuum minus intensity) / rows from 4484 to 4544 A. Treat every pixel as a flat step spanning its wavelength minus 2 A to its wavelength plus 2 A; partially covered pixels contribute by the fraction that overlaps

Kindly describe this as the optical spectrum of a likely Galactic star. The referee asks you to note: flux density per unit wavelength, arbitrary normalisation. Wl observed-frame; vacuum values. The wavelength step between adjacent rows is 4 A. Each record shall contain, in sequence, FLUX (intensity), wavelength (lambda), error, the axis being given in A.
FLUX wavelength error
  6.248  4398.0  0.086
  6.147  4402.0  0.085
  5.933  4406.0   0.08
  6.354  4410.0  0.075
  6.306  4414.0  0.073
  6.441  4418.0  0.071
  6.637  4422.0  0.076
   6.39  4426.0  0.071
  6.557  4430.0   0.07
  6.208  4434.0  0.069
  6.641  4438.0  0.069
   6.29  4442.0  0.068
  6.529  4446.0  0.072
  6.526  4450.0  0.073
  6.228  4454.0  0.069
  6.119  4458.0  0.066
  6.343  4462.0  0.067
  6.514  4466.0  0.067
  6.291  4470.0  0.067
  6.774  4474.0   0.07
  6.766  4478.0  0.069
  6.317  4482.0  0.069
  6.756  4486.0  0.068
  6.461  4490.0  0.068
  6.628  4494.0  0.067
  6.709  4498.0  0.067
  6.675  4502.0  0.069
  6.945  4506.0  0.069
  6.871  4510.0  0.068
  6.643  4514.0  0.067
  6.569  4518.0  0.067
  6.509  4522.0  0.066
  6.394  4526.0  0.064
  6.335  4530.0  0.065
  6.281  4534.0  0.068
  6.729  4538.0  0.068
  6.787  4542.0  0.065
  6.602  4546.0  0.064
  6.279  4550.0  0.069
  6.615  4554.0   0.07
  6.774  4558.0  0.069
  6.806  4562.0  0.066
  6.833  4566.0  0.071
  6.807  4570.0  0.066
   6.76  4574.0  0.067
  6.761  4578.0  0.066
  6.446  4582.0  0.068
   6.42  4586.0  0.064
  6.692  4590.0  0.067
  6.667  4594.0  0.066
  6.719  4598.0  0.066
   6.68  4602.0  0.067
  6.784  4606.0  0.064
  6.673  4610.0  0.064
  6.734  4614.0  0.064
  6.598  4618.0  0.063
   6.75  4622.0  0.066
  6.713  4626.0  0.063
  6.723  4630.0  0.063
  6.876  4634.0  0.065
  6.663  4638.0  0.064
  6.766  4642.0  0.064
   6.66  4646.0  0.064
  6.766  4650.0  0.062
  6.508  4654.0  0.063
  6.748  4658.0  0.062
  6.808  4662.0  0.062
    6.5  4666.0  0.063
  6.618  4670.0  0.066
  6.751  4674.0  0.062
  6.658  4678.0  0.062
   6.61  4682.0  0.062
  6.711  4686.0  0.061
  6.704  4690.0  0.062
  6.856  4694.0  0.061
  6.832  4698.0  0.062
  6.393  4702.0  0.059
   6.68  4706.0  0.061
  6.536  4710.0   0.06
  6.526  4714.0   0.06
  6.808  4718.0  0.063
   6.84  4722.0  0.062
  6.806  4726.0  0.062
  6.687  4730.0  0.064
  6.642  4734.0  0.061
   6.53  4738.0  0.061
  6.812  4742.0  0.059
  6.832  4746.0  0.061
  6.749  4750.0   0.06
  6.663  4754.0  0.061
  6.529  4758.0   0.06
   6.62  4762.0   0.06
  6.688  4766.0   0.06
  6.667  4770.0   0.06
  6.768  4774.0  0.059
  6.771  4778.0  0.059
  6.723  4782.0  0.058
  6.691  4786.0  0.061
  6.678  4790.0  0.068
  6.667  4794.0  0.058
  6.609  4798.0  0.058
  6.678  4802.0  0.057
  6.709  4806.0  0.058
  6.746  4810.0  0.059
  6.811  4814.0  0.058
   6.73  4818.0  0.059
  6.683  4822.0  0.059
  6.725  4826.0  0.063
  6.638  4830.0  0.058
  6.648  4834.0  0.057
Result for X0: 4534.0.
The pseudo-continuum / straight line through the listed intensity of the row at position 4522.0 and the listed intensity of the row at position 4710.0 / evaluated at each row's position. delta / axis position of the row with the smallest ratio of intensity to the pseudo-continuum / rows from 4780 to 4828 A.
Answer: 4798.0 A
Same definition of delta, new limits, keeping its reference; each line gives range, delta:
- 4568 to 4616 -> 4586.0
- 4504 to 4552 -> 4550.0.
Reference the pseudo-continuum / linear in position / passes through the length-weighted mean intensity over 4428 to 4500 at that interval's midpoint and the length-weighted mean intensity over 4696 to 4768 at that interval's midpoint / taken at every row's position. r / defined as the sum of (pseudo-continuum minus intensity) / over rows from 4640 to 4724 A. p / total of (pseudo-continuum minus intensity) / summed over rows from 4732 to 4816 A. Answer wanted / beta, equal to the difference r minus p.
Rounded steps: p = 0.3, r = -0.8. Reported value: -1.1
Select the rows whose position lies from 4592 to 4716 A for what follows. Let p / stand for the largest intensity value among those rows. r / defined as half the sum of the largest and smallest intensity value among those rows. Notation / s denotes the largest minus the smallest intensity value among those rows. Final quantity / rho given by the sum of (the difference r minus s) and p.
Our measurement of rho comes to 13.0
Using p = 6.876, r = 6.63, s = 0.48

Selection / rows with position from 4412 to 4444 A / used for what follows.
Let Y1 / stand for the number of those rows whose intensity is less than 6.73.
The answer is 8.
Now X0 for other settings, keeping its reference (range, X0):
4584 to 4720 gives 4702.0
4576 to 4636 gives 4586.0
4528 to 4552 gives 4550.0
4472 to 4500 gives 4482.0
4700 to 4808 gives 4702.0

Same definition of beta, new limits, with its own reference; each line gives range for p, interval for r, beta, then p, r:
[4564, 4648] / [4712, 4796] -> 2.3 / -2.5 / -0.2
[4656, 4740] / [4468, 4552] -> -1.0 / -0.6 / -1.5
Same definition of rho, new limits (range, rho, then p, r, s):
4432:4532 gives 12.7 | 6.945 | 6.53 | 0.83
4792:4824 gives 13.3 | 6.811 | 6.71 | 0.20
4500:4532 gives 13.0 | 6.945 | 6.64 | 0.61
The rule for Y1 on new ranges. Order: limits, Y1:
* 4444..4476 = 7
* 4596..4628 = 5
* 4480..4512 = 5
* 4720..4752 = 3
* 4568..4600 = 5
